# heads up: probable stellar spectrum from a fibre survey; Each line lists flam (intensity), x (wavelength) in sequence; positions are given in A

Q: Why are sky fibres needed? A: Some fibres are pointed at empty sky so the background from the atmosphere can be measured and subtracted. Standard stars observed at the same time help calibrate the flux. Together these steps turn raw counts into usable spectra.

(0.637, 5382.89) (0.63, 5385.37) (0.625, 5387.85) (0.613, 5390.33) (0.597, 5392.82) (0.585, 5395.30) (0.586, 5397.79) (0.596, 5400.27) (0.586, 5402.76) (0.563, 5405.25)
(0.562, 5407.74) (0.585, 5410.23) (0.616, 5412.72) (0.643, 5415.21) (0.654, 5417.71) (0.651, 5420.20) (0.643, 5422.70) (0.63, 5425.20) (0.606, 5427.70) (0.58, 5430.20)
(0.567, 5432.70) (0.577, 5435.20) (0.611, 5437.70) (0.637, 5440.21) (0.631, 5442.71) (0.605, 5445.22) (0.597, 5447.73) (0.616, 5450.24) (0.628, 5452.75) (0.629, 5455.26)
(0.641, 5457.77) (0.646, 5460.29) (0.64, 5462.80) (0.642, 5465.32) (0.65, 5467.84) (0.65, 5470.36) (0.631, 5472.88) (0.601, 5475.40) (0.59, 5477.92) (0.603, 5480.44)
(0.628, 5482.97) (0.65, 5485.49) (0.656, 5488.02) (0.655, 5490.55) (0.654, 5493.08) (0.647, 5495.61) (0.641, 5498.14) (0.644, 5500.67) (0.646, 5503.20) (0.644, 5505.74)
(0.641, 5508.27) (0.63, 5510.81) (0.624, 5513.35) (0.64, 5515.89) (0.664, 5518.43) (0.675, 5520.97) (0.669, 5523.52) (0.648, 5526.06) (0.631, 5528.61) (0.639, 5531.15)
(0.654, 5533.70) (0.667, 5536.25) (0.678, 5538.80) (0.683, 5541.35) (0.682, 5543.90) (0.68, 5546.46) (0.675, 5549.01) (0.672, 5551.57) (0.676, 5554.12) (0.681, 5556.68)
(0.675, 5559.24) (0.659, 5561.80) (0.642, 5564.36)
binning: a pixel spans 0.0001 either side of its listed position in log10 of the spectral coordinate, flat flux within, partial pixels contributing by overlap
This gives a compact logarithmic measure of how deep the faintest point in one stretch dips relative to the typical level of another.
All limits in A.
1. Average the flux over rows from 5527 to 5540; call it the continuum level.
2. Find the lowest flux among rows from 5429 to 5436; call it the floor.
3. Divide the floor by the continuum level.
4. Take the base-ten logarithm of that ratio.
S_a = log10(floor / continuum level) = -0.06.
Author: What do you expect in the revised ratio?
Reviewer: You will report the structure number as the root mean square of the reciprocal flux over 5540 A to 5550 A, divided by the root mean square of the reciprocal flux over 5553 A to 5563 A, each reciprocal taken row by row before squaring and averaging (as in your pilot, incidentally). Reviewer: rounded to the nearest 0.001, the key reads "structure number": 0.989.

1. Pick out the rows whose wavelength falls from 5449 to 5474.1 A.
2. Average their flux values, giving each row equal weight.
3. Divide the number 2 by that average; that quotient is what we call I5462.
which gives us 3.14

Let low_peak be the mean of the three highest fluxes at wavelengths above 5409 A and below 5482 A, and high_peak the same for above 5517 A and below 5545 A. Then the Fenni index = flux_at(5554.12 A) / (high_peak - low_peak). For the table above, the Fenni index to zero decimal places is 23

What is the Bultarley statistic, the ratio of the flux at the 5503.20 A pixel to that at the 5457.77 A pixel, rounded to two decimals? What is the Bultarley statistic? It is 1.01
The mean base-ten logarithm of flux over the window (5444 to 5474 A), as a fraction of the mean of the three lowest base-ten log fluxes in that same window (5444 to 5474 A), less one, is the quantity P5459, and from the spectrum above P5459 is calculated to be -0.081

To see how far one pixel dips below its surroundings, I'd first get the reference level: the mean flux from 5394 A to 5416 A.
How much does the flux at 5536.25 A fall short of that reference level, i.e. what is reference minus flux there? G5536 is -0.08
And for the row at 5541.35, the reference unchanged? -0.09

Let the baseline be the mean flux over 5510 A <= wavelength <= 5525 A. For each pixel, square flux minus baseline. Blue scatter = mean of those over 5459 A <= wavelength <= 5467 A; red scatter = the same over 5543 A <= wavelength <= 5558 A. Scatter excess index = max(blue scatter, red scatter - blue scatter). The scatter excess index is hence 0.0007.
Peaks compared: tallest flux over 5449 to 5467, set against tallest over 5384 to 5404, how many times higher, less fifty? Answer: -48.97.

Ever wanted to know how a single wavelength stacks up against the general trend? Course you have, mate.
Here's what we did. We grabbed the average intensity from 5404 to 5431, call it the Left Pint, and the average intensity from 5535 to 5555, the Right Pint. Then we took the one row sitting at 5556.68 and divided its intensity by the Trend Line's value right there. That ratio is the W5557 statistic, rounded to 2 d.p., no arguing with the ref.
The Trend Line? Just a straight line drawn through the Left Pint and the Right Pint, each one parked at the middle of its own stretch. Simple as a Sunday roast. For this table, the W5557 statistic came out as 1.00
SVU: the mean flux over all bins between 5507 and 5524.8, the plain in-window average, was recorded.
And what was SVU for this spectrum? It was 0.649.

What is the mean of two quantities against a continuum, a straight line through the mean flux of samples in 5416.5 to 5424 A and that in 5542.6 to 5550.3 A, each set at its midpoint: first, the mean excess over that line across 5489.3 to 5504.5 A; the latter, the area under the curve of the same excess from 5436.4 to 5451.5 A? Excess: -0.30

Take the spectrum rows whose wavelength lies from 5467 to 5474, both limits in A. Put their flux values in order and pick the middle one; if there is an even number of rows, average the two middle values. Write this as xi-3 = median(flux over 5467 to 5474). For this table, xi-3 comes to 0.65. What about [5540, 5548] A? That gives 0.68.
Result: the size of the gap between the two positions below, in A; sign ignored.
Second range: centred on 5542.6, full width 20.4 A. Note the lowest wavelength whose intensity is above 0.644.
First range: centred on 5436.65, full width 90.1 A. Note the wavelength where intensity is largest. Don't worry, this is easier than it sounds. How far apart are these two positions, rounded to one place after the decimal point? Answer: 116.0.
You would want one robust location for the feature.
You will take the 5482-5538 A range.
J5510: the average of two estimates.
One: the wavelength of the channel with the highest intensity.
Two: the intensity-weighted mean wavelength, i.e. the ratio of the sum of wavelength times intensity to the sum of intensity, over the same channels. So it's 5515.3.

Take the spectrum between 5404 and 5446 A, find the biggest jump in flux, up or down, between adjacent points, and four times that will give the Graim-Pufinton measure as 0.14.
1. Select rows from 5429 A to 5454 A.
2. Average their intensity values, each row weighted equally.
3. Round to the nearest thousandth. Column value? 0.605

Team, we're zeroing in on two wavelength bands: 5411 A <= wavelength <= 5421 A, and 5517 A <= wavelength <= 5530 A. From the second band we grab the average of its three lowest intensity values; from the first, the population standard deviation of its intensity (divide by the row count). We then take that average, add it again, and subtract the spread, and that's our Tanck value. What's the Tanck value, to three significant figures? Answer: 1.28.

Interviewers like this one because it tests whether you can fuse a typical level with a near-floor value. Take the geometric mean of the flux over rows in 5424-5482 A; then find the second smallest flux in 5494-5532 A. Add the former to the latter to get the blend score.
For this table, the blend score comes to 1.25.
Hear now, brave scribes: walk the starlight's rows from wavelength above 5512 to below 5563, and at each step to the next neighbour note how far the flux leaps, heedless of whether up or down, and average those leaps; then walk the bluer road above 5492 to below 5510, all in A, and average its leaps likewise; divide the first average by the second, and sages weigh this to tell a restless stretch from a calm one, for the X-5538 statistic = 2.59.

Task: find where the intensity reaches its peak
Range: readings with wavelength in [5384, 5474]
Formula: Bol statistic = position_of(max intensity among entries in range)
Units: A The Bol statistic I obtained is 5417.71 A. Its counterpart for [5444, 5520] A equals 5518.43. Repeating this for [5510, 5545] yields 5541.35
